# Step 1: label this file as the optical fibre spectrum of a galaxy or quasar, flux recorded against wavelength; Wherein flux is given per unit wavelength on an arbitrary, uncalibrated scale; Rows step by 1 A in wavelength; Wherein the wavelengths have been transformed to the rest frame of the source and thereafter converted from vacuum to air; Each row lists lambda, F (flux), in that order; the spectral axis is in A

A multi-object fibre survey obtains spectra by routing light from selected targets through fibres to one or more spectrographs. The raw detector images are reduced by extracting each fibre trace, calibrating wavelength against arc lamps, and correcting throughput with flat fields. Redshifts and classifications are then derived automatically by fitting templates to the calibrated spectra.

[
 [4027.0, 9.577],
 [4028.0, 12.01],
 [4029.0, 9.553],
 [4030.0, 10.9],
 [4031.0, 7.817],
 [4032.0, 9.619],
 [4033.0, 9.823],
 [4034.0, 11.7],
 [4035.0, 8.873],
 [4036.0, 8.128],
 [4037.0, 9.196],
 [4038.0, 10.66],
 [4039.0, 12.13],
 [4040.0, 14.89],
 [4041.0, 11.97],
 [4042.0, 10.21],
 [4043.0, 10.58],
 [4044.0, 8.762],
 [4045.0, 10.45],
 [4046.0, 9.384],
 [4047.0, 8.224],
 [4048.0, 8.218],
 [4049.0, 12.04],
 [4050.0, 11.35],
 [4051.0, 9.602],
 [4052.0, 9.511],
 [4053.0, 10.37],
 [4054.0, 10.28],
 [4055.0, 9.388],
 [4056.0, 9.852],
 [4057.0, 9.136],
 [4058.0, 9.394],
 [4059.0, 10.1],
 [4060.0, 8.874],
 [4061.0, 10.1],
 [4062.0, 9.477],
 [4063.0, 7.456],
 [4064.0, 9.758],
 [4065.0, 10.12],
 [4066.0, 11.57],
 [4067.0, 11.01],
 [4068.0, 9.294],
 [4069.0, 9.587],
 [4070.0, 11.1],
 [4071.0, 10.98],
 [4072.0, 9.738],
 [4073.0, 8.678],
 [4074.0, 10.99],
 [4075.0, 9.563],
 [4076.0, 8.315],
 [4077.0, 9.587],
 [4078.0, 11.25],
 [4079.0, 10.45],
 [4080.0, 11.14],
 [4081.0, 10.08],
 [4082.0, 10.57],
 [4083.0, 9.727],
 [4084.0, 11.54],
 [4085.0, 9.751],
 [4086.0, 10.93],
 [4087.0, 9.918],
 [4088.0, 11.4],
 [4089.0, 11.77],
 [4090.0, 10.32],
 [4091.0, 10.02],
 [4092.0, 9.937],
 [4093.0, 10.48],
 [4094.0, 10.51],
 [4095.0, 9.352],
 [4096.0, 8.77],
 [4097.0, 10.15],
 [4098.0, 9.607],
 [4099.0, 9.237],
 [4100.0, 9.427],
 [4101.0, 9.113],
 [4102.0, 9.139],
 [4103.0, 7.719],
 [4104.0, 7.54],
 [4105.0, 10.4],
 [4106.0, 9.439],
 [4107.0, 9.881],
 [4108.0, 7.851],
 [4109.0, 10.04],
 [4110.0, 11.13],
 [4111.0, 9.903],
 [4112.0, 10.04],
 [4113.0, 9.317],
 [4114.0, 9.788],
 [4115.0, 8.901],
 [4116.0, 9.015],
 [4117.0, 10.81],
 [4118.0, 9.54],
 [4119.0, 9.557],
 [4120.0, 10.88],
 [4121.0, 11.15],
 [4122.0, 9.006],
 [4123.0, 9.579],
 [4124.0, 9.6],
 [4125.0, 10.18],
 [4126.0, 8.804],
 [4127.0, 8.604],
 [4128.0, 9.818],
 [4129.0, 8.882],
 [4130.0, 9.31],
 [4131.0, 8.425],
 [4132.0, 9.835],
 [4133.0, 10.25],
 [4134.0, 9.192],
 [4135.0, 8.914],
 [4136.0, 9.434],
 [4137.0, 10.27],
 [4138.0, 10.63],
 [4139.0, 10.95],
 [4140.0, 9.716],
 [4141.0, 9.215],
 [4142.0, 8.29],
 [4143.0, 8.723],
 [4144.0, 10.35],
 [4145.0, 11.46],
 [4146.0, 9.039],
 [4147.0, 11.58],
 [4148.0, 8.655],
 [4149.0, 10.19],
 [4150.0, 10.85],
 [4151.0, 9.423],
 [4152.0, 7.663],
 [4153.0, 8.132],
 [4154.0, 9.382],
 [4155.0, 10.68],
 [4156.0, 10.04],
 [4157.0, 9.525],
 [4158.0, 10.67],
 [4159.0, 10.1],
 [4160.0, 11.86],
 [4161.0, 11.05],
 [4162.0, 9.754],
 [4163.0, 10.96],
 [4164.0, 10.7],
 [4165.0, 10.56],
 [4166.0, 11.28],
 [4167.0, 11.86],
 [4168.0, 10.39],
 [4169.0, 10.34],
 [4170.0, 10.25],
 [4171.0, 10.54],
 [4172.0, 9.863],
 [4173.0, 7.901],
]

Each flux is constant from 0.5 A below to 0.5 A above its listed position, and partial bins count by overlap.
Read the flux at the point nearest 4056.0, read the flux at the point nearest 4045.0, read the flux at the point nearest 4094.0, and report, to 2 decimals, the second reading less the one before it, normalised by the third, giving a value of 0.06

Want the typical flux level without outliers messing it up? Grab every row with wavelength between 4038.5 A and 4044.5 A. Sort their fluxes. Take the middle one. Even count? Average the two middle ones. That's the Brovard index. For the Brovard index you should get 11.3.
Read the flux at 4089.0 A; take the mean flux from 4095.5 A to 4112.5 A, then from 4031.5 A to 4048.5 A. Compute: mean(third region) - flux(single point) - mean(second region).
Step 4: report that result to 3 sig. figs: -11.0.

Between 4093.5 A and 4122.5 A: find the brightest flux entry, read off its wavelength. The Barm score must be 4121.0 A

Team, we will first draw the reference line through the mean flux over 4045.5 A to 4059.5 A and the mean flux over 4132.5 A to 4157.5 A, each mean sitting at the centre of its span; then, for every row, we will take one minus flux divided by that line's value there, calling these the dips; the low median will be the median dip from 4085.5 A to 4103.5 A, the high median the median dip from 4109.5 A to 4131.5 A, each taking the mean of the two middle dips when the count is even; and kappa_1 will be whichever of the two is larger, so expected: 0.0157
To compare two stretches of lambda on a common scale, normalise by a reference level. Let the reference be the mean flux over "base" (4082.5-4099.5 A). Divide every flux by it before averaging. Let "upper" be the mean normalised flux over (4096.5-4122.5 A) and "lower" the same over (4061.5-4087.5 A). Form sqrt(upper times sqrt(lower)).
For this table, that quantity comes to 0.966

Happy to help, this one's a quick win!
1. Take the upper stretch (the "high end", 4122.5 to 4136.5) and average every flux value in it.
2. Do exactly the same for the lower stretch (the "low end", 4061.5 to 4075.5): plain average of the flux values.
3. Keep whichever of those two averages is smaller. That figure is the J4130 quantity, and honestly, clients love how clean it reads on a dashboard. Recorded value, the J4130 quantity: 9.34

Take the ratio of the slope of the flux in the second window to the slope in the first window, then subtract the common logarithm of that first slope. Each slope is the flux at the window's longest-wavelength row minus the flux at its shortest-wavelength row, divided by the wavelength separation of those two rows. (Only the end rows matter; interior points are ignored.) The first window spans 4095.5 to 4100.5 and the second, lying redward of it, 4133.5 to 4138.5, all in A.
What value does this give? 3.0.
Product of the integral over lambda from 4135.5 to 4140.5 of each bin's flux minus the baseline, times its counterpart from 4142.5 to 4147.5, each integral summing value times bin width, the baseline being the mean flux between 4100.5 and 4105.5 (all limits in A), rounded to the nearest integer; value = 51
